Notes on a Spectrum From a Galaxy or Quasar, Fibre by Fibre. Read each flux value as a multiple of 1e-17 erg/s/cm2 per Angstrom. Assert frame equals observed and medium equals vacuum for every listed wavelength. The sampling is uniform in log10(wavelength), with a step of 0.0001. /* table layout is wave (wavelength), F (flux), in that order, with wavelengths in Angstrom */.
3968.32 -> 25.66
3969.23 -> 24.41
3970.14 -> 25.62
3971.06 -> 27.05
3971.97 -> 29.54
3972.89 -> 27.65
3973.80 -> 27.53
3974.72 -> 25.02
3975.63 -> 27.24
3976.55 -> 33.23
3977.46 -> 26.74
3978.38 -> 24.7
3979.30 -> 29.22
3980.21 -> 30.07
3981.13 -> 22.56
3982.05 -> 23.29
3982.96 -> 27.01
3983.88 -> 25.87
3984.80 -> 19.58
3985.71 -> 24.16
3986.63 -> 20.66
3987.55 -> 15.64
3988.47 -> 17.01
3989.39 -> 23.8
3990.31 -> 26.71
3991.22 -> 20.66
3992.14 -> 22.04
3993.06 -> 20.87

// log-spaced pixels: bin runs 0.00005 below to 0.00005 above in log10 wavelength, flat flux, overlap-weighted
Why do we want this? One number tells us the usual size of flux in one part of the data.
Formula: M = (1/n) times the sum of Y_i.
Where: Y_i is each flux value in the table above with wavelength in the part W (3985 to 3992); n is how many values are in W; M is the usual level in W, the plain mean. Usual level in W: 21.2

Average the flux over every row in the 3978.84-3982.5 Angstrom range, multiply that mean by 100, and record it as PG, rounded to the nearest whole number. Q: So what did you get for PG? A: 2628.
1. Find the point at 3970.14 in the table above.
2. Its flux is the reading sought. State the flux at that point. 25.62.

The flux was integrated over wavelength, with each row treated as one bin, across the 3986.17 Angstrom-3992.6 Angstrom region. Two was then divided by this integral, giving 0.0149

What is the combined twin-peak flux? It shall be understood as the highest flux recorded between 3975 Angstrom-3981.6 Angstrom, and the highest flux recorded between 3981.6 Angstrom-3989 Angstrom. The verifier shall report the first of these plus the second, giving 60.2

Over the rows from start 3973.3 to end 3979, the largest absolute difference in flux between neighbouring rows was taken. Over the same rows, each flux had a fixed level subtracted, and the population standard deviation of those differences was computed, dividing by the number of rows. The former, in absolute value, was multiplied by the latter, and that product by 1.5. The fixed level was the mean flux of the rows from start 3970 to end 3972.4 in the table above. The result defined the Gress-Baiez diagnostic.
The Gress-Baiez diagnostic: 27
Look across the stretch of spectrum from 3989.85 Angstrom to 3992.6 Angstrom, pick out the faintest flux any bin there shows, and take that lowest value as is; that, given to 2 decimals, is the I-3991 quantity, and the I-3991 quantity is 20.66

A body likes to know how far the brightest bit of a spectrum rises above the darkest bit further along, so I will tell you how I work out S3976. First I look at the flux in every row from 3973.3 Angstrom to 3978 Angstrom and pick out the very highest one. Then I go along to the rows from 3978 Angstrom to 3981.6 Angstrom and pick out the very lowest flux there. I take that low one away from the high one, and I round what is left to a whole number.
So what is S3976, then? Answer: 11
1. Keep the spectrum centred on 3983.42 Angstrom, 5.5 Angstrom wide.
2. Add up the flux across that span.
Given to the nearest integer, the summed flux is 142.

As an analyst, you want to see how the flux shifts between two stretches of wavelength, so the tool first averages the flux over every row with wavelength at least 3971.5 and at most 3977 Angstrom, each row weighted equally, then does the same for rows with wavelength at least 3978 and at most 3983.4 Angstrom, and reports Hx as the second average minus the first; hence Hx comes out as -2.2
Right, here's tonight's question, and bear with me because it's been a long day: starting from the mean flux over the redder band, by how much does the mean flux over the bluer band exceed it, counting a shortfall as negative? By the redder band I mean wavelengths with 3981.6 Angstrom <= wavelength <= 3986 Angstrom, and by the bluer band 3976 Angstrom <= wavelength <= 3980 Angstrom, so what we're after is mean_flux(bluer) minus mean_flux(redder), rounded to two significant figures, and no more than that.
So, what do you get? 4.5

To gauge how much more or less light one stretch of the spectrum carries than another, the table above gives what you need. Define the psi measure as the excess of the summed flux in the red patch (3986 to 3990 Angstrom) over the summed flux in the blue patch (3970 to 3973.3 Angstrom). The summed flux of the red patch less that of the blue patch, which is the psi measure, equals -33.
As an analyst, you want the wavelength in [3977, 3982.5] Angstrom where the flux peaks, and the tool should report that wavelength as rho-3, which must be 3980.21 Angstrom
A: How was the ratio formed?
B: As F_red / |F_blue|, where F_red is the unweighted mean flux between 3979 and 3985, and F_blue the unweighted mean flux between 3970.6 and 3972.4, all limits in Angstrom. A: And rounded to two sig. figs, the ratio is 0.90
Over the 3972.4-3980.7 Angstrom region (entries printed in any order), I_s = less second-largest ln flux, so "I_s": -3.40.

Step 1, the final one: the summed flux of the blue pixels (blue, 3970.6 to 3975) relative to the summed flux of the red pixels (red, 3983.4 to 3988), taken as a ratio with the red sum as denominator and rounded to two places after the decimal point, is 1.29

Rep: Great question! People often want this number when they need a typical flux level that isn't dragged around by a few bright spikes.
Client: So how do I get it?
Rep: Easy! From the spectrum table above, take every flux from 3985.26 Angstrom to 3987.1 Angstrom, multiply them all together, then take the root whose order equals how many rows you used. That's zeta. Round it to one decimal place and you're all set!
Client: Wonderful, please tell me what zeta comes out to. 22.3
